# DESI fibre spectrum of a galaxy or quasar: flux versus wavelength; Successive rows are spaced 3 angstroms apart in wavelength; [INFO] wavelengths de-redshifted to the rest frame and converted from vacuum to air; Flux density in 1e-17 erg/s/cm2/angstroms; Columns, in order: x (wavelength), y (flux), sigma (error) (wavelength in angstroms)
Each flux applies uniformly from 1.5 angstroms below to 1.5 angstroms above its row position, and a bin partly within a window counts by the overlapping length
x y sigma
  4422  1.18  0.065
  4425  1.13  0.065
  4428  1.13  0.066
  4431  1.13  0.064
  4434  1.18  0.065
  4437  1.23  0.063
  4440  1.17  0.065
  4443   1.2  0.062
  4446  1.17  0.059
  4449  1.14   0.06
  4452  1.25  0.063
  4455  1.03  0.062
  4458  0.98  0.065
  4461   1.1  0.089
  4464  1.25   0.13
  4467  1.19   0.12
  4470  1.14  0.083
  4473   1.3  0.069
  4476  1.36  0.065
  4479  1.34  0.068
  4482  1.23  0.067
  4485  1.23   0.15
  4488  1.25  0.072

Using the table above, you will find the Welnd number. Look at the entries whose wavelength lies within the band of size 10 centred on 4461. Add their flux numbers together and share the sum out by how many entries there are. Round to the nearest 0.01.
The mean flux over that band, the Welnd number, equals 1.11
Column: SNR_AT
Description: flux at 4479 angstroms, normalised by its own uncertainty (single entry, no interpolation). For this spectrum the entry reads 19.7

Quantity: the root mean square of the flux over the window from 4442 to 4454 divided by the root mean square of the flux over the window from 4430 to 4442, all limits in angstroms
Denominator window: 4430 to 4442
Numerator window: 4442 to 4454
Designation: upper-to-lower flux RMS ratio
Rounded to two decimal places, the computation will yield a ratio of 1.01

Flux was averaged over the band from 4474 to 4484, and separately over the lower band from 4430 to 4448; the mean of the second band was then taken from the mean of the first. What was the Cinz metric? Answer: 0.13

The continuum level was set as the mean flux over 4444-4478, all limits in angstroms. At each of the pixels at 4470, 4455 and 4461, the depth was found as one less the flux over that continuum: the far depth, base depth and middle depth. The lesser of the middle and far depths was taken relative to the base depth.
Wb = 0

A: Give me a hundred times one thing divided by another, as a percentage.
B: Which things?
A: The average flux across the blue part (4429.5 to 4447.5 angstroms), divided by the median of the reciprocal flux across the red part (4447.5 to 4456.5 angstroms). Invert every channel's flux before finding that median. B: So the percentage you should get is 135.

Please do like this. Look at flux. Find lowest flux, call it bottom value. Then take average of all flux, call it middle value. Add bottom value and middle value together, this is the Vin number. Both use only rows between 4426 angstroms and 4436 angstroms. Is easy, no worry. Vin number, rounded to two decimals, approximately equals 2.28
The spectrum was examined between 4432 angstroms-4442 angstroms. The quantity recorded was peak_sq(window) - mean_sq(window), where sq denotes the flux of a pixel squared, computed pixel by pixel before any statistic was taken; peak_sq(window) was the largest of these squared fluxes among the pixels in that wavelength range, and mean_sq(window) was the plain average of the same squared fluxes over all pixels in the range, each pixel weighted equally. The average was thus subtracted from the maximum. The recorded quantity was 0.09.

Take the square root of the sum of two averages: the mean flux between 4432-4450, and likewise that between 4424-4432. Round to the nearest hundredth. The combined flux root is 1.52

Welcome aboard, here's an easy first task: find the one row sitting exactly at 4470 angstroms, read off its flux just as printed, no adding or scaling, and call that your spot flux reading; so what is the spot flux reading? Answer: 1.14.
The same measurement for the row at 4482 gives 1.23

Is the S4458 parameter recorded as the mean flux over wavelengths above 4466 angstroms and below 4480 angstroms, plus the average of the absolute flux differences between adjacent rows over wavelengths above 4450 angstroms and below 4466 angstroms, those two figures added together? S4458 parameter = 1.40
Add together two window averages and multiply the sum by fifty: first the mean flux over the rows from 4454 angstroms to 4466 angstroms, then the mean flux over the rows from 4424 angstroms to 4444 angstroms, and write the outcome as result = 113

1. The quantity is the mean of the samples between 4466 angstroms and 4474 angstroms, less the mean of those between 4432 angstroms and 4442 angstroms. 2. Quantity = 0.02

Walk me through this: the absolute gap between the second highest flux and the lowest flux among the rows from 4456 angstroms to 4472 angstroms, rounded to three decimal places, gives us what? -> 0.210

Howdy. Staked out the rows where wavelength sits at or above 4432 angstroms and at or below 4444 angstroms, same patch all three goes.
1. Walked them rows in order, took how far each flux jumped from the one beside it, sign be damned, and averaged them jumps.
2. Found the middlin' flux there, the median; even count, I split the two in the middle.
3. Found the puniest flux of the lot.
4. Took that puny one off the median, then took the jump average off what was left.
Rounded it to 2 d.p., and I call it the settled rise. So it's -0.03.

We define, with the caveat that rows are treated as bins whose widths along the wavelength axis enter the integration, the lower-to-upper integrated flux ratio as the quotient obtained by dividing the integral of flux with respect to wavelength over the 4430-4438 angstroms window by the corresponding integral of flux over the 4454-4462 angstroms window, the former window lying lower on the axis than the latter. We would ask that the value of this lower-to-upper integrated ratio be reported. 1.1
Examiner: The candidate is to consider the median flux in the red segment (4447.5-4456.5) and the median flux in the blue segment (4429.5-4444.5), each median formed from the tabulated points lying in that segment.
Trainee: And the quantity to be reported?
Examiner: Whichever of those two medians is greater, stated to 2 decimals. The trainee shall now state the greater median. 1.18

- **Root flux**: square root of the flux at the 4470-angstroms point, 1.07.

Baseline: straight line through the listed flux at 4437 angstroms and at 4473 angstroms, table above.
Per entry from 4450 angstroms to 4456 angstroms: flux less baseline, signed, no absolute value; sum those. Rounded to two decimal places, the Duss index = -0.24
